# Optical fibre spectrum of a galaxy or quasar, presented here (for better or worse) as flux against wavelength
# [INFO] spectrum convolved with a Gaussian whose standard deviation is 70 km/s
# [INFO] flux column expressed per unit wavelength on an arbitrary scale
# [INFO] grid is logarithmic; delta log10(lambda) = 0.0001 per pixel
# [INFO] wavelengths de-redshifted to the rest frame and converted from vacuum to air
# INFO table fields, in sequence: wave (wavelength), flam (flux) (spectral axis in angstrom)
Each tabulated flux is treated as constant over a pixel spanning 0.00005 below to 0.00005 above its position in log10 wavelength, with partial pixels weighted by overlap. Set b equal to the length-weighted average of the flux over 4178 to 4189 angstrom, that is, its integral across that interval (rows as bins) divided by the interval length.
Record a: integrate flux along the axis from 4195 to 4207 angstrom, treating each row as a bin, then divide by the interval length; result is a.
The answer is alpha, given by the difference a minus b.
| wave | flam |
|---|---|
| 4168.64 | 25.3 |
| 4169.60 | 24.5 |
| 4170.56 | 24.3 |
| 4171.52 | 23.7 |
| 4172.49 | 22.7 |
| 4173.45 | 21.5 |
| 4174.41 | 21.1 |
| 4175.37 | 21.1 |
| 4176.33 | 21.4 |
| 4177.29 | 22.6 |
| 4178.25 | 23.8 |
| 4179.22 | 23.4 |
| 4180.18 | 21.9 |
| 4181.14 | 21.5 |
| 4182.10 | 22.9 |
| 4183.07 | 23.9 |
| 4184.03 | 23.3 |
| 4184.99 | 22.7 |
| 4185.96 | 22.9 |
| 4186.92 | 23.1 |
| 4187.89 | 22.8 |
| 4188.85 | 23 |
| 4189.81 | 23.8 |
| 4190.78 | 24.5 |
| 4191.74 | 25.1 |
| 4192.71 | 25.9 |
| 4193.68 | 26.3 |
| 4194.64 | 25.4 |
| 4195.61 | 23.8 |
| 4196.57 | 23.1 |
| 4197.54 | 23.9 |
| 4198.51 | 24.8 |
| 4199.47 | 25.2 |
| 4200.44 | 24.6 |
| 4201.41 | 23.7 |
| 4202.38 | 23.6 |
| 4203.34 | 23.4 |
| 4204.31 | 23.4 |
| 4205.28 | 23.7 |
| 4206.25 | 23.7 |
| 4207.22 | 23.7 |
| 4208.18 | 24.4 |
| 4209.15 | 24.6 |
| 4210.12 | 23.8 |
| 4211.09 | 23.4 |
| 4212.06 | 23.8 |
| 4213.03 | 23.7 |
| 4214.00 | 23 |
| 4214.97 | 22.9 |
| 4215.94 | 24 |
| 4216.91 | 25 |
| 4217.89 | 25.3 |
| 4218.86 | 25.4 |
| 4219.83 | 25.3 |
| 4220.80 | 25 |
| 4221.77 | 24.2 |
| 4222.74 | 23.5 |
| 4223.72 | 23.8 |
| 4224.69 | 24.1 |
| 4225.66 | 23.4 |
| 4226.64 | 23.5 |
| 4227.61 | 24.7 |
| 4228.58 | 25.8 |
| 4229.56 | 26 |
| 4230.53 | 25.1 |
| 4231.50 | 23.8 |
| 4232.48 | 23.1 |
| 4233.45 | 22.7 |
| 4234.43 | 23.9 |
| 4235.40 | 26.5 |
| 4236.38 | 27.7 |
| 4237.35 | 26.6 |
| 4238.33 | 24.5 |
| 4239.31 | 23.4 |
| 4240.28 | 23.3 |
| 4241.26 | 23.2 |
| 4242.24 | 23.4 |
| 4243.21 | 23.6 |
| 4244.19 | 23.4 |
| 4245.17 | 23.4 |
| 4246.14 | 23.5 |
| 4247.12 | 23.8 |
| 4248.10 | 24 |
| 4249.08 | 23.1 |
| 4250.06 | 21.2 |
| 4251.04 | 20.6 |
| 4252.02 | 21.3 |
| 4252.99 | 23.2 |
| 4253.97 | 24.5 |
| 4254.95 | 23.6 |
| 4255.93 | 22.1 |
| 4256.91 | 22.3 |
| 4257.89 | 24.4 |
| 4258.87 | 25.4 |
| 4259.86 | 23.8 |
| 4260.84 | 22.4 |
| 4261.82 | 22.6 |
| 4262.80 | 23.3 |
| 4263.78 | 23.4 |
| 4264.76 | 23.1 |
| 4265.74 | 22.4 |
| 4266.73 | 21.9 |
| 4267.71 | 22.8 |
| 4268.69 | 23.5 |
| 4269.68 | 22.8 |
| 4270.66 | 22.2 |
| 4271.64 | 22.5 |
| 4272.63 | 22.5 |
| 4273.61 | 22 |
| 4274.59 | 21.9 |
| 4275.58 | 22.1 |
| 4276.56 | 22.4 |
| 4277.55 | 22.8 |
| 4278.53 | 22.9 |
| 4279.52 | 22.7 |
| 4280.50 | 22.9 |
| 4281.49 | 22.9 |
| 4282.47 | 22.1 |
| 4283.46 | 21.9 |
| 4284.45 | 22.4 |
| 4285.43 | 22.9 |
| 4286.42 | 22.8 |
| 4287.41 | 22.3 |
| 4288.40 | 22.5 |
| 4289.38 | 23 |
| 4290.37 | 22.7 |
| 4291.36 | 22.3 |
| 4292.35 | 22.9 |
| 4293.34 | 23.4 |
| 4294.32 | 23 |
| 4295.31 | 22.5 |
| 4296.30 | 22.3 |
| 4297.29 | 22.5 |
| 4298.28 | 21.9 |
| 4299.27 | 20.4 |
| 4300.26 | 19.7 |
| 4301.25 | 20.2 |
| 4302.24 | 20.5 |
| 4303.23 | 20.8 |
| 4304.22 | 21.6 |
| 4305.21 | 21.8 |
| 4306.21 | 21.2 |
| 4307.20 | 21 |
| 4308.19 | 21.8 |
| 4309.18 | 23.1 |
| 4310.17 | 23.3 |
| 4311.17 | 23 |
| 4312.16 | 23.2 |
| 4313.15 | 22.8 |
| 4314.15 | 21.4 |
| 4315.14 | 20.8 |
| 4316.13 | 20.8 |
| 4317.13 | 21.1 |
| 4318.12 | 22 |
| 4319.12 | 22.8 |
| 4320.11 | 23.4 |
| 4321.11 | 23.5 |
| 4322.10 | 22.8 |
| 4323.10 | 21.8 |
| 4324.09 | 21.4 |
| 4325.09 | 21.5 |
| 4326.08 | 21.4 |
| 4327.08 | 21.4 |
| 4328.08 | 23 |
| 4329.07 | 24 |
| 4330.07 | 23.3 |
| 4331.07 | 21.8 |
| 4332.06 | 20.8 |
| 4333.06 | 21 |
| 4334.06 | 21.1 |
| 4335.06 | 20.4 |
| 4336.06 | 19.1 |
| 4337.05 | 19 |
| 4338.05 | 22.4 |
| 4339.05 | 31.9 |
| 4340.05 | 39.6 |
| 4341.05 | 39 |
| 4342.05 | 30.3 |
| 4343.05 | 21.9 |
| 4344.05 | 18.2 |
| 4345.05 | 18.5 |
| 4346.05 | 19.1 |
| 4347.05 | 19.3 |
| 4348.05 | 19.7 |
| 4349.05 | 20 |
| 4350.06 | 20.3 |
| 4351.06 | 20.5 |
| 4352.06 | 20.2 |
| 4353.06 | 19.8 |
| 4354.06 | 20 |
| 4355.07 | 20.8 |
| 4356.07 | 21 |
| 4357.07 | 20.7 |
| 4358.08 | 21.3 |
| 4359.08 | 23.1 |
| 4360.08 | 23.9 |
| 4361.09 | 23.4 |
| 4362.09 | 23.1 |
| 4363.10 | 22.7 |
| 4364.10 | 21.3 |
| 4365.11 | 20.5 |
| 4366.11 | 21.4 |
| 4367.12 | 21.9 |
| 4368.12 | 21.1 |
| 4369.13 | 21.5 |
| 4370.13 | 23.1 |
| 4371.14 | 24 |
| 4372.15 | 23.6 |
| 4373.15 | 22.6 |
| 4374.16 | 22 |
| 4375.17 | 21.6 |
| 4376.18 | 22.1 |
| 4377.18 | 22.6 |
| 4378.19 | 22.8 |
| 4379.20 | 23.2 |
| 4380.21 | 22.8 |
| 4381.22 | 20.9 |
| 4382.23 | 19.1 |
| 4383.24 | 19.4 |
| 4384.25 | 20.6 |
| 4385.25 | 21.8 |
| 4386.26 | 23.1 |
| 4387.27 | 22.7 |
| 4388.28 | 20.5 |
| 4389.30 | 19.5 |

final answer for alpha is 1.0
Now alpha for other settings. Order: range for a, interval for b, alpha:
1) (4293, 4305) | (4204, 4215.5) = -2.1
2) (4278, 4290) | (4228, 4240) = -2.3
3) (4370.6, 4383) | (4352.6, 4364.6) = 0.4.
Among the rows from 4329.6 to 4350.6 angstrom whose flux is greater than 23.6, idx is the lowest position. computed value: 4339.05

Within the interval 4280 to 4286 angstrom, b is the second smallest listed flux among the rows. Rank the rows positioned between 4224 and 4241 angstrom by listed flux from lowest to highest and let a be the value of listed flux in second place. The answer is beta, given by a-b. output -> 1.0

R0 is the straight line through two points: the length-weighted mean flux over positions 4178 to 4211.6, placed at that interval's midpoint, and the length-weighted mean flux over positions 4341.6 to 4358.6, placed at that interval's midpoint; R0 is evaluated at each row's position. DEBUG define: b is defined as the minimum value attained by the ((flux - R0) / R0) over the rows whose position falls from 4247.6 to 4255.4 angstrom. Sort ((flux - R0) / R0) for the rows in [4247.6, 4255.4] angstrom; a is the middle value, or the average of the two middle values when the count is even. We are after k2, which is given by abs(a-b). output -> 0.1125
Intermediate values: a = 0.022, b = -0.091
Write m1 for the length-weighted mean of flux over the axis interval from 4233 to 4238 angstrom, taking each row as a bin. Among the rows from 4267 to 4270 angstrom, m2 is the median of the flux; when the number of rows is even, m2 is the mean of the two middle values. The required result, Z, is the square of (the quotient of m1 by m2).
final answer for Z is 1.25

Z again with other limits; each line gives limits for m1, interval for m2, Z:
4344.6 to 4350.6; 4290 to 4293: 0.74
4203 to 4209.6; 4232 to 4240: 0.97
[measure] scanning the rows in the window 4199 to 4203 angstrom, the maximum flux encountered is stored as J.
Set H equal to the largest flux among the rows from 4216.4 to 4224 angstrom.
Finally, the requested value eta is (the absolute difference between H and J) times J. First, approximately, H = 25.4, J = 25.2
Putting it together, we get 5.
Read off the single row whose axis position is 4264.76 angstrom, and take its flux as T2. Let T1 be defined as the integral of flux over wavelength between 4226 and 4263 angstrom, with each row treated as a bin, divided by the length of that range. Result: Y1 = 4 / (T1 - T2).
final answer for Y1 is 6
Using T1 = 23.8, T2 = 23.1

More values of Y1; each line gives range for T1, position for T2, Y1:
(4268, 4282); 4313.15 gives -19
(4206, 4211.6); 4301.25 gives 1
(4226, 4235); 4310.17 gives 4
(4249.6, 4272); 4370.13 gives -16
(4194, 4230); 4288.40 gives 2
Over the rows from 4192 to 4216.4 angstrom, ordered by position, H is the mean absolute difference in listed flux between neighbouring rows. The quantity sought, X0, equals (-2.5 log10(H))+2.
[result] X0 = 2.7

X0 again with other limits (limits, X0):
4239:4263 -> 2.3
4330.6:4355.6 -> 1.2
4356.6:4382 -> 2.3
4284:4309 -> 2.8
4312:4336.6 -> 2.5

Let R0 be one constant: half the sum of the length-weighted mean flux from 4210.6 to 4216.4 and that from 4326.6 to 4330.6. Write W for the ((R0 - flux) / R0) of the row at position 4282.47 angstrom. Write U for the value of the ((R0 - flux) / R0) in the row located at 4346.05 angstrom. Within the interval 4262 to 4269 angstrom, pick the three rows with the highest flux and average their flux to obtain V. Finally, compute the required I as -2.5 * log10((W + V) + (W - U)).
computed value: -3.42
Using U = 0.18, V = 23.4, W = 0.05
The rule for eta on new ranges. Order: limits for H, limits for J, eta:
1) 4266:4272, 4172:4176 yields 18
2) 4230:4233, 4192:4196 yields 32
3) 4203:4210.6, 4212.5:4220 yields 20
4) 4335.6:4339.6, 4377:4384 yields 202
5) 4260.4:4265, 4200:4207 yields 30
